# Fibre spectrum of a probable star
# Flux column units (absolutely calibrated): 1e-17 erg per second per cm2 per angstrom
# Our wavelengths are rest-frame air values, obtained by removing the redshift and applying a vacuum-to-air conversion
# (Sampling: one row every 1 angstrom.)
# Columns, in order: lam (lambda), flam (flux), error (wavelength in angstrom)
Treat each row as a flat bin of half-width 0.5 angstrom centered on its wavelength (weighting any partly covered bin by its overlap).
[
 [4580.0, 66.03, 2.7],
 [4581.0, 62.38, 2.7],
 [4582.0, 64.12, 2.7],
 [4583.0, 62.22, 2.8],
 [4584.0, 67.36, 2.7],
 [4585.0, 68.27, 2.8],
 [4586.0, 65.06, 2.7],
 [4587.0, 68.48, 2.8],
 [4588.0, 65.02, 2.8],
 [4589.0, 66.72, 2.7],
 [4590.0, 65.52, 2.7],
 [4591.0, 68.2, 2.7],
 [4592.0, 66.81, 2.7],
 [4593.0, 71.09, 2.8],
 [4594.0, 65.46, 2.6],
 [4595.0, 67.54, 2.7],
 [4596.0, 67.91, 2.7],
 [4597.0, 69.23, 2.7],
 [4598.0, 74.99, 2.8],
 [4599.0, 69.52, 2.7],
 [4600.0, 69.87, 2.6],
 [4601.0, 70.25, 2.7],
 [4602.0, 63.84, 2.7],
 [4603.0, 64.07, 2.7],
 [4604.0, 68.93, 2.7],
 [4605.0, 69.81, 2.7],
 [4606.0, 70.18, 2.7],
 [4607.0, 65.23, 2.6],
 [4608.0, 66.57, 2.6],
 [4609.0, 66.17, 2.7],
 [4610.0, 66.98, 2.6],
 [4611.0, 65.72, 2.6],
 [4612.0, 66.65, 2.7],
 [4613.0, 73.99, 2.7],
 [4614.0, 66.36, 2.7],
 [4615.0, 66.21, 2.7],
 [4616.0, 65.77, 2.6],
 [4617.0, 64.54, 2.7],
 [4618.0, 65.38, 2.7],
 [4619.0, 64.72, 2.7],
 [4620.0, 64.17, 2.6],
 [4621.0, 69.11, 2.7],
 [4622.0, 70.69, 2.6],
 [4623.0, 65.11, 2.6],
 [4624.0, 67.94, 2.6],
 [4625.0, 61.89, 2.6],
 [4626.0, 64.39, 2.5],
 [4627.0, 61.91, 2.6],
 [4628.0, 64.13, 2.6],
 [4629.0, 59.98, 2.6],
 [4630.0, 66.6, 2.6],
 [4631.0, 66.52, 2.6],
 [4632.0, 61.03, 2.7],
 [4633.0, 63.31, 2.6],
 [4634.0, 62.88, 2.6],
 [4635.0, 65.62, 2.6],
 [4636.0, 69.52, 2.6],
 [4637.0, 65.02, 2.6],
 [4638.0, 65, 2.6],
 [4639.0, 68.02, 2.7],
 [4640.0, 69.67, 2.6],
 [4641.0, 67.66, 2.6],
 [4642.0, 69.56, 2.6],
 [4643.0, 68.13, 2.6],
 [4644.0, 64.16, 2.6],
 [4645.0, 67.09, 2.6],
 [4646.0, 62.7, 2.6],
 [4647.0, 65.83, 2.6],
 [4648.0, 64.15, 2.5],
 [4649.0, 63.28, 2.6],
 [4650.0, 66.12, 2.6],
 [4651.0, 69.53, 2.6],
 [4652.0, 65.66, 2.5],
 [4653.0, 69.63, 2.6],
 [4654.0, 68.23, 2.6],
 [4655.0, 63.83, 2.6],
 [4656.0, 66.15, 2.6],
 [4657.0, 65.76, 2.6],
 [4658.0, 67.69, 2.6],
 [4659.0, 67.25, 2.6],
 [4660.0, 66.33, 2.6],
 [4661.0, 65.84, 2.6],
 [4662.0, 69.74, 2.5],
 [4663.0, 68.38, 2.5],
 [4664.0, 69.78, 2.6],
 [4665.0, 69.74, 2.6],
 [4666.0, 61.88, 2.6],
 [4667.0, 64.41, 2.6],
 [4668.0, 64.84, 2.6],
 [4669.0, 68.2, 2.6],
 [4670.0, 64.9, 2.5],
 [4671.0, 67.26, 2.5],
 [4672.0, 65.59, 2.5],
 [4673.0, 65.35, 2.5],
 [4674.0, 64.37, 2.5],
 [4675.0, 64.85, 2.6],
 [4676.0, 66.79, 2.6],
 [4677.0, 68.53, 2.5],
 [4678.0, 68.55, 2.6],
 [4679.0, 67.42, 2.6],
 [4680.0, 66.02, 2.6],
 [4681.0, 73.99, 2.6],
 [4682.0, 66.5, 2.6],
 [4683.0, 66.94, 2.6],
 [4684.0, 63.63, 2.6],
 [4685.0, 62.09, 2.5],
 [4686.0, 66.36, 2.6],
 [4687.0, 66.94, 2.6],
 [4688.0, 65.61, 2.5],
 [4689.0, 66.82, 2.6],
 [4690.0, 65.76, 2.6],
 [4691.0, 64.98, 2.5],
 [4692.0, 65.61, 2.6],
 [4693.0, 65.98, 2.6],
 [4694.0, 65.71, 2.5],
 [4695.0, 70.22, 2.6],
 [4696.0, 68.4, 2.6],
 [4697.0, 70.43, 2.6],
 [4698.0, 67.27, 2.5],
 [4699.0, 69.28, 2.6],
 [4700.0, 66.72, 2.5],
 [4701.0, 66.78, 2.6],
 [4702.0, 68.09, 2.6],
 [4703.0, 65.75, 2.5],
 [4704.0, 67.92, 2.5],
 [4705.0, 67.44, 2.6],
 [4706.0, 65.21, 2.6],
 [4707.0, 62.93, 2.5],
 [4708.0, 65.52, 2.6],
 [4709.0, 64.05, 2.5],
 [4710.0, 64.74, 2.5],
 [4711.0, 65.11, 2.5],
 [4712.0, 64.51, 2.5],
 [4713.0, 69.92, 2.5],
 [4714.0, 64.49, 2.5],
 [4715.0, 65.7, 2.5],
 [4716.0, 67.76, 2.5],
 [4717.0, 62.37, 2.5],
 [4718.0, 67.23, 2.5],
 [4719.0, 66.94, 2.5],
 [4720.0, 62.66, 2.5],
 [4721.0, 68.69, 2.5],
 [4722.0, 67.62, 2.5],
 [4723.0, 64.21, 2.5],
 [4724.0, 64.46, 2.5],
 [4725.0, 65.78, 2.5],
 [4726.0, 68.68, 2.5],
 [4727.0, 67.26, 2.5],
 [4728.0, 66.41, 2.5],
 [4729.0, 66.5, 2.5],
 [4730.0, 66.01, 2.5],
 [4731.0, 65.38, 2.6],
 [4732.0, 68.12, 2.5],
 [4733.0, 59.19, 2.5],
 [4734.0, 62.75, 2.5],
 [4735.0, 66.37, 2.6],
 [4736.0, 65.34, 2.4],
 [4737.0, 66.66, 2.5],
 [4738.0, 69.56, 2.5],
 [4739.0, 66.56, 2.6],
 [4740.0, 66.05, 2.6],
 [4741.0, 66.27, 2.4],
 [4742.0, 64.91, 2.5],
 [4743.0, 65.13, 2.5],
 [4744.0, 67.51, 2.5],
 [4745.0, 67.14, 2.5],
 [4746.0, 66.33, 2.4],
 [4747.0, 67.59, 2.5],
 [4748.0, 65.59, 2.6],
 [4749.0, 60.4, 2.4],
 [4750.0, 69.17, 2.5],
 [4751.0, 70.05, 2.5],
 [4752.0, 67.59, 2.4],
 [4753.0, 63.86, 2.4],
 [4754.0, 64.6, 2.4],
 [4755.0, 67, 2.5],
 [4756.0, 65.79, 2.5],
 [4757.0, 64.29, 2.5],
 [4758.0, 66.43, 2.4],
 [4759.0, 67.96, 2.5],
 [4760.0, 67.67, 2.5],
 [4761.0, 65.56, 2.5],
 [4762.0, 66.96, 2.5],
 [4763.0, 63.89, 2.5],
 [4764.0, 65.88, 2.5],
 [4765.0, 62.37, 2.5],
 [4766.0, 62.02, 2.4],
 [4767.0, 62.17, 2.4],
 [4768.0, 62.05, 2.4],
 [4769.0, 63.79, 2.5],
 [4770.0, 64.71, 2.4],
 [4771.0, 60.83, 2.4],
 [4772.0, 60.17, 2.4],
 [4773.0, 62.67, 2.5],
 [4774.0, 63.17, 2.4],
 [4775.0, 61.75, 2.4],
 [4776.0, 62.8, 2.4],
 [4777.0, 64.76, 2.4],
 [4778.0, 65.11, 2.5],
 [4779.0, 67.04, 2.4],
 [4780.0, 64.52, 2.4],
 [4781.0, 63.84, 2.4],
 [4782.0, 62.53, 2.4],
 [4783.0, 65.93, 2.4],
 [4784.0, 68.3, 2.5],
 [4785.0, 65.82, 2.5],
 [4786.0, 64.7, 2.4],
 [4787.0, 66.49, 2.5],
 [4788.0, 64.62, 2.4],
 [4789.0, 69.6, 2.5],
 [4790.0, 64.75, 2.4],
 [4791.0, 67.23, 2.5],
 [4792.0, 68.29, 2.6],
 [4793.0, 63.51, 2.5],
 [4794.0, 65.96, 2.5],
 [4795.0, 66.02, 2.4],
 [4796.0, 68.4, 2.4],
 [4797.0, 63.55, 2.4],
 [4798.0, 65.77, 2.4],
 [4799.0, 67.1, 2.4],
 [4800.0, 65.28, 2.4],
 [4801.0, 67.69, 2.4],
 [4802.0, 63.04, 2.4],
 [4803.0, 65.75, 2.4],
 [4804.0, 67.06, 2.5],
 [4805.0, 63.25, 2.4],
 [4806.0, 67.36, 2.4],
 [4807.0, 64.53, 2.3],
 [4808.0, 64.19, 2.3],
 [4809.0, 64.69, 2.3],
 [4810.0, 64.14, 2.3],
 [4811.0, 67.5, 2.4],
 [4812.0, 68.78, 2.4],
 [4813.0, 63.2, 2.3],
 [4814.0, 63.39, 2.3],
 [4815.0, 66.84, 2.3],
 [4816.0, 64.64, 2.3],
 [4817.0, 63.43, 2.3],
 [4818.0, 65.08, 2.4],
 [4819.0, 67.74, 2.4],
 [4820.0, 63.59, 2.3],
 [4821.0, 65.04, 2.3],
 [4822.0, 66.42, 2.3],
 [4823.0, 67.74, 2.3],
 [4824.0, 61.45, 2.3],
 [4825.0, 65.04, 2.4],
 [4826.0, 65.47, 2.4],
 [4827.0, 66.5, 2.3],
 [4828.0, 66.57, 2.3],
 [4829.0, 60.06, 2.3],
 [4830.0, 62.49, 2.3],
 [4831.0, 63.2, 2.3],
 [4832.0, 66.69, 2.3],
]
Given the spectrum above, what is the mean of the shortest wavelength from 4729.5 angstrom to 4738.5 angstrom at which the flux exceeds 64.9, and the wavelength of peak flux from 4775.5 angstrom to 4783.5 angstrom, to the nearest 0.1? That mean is 4754.5 angstrom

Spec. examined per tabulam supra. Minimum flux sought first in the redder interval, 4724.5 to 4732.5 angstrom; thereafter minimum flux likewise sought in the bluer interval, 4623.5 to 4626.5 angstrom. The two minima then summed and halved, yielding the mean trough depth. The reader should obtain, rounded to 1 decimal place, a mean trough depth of 63.6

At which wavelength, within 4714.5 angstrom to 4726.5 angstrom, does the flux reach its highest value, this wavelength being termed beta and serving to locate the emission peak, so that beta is 4721.0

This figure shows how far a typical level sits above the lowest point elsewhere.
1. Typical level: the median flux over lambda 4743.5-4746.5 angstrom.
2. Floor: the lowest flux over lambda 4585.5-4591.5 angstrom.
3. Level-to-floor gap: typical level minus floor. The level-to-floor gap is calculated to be 2.1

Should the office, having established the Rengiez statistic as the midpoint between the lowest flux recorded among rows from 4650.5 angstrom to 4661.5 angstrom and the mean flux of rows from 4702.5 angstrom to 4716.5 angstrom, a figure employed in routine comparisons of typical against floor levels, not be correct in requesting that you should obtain 64.8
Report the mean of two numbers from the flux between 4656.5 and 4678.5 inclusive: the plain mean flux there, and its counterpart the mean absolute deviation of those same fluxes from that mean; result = 34.2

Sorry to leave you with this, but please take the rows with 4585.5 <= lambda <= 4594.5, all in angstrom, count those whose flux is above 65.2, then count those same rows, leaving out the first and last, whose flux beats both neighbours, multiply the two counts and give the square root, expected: 5.3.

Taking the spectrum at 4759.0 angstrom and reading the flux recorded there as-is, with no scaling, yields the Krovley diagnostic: 67.96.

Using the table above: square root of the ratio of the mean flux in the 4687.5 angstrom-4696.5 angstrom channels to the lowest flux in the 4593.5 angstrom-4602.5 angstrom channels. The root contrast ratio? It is 1.02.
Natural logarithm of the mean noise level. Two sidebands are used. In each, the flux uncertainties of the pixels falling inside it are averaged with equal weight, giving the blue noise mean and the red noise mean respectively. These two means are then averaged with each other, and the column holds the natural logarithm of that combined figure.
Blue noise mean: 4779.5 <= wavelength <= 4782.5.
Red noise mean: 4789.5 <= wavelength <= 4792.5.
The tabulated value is 0.896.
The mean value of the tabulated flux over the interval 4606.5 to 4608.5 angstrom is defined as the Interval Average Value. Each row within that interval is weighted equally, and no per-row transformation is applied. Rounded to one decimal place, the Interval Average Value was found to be 65.9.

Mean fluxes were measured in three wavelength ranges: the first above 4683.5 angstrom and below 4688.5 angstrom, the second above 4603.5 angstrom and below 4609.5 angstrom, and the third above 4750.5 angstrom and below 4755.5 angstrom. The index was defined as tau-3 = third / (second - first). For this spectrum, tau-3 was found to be 23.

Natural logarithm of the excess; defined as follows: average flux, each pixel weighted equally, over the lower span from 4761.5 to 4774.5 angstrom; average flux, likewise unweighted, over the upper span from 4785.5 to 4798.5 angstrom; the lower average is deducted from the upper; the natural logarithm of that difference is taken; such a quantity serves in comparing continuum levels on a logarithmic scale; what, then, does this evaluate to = 1.1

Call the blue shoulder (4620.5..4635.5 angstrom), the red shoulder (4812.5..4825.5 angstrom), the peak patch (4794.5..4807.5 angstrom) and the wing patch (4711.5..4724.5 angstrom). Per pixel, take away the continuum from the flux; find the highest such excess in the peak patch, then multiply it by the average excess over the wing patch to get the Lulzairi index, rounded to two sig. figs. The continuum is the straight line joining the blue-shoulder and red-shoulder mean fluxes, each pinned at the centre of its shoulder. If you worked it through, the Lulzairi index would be 3.8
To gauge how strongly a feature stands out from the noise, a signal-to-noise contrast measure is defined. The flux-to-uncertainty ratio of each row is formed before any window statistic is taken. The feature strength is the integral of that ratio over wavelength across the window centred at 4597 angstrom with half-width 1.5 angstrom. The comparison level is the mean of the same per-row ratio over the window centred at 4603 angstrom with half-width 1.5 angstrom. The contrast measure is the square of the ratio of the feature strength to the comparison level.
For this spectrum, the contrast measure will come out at 10.2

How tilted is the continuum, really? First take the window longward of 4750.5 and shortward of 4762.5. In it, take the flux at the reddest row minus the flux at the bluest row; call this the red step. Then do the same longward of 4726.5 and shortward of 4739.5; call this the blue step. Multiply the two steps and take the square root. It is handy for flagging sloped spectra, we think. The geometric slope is 1.5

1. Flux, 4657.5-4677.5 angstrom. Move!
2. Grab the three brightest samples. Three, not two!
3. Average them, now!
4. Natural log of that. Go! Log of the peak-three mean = 4.24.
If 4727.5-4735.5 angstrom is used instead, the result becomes 4.20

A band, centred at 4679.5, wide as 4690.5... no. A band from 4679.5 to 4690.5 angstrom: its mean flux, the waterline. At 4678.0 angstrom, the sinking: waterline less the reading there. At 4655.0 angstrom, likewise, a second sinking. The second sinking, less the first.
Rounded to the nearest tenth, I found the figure 4.7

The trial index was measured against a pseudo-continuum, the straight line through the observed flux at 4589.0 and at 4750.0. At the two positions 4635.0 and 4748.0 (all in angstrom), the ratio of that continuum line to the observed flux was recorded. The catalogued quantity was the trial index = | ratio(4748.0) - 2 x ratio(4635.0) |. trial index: 1.00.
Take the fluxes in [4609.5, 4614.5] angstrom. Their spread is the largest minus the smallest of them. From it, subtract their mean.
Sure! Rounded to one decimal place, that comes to -59.7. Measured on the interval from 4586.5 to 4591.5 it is -63.3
